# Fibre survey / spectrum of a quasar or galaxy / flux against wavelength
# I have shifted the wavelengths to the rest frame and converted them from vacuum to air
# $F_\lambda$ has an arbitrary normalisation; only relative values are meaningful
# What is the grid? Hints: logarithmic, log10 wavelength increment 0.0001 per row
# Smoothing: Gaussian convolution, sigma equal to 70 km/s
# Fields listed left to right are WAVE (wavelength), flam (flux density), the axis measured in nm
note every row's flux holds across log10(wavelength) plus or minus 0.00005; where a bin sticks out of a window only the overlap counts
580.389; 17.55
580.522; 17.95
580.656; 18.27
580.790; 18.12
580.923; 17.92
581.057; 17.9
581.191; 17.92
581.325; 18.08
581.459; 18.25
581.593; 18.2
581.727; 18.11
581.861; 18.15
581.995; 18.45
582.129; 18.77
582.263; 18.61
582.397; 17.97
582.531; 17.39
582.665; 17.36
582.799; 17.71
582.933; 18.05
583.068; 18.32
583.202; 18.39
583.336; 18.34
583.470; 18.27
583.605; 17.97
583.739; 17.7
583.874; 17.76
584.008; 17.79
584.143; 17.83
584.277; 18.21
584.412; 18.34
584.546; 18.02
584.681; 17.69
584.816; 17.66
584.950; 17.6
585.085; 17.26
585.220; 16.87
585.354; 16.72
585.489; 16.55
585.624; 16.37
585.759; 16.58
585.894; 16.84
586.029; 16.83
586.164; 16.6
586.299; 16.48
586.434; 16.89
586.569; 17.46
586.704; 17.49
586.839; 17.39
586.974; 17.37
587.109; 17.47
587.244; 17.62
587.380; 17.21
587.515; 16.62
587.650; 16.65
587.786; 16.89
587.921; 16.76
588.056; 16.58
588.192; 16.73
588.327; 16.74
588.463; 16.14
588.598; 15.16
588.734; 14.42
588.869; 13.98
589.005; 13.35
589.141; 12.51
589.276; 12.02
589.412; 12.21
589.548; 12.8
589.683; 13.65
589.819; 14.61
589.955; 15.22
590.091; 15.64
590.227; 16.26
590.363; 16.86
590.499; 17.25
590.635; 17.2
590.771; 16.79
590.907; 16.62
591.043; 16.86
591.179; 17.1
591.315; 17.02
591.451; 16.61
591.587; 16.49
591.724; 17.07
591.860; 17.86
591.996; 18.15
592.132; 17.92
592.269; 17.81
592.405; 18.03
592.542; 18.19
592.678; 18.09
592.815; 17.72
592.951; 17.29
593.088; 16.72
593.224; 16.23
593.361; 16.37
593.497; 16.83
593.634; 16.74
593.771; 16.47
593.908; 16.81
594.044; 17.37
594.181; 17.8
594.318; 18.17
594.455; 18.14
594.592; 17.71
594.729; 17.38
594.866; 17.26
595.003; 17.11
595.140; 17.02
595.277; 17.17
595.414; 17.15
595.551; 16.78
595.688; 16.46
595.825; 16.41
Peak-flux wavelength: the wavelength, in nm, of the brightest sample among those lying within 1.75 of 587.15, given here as 587.244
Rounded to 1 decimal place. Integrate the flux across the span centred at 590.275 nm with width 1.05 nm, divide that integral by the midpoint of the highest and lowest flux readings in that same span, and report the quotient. 1.1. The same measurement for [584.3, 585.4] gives 1.1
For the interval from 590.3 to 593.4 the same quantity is 3.1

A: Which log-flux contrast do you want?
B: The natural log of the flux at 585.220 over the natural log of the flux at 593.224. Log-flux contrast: 1.01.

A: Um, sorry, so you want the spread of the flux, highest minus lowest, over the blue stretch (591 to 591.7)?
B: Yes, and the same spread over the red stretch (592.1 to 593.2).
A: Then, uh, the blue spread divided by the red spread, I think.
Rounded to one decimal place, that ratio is 0.4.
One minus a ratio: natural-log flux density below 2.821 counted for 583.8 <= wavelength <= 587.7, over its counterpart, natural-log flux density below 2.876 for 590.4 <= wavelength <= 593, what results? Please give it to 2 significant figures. 0.33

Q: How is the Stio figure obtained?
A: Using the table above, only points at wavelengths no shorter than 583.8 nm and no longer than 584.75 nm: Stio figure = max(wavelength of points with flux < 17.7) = 584.681 nm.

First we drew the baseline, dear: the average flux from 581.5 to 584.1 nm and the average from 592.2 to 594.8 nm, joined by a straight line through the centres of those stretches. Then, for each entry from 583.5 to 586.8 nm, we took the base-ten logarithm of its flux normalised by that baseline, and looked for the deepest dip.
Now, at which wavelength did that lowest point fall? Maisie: 585.624 nm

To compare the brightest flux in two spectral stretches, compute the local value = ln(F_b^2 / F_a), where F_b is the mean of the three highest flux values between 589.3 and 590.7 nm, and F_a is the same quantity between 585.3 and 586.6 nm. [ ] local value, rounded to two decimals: 2.84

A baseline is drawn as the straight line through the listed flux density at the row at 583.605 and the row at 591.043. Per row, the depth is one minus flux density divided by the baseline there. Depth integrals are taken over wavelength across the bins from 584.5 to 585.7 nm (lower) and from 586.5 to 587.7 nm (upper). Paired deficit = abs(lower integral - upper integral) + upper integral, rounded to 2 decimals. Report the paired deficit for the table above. 0.04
